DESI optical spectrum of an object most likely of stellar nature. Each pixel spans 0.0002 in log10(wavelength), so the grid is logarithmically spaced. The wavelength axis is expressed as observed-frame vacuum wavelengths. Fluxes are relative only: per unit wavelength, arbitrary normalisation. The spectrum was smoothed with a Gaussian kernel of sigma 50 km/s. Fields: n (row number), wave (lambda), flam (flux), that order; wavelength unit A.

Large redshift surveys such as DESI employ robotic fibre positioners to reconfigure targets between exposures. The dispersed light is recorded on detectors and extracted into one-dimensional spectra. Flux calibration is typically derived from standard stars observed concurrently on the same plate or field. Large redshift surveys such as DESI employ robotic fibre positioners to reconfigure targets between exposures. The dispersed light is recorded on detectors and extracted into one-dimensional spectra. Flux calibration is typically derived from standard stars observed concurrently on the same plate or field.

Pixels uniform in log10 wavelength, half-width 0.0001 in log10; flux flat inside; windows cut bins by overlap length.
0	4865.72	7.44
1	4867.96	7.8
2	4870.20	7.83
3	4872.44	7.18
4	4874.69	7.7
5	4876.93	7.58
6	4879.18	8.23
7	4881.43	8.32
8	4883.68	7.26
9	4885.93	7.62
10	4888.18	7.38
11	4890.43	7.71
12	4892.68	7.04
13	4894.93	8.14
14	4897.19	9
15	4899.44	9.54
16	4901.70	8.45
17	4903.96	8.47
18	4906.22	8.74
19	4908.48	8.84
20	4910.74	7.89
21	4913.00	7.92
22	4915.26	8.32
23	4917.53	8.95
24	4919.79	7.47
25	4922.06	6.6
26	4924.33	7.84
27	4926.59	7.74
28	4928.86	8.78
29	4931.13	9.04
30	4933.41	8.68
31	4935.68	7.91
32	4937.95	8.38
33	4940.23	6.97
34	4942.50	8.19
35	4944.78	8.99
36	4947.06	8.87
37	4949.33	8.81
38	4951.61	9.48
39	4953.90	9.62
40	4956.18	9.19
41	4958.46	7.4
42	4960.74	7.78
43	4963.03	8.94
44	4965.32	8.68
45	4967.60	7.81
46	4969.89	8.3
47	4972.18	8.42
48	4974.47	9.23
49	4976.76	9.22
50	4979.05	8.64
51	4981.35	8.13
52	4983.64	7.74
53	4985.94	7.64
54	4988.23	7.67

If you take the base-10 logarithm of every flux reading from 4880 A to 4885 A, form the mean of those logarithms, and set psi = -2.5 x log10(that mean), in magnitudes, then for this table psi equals 0.13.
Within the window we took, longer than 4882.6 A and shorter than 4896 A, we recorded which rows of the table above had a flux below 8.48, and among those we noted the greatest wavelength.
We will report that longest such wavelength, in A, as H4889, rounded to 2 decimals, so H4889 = 4894.93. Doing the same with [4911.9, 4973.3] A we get 4972.18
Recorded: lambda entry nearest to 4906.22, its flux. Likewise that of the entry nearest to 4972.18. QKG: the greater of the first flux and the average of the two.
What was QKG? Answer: 8.7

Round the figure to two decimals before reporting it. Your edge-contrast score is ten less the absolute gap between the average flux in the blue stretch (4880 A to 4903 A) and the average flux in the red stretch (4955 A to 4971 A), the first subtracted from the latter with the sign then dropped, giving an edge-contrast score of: 9.75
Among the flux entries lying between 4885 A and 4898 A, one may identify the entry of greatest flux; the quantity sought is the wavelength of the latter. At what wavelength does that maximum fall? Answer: 4897.19 A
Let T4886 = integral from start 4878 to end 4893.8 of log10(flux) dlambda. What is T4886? 13.9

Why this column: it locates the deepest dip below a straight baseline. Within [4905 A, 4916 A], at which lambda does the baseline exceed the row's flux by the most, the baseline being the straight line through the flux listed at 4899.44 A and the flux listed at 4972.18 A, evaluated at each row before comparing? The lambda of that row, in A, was 4910.74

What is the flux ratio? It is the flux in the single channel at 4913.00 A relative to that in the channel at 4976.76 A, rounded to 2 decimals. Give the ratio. 0.86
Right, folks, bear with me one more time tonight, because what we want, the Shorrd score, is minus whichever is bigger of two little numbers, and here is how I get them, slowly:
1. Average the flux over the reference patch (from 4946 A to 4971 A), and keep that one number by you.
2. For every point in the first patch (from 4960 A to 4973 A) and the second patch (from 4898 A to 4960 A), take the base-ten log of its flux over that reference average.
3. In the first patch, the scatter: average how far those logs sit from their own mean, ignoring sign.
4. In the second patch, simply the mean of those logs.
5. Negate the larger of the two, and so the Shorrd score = -0.019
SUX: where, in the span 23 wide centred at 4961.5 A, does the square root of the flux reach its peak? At 4953.90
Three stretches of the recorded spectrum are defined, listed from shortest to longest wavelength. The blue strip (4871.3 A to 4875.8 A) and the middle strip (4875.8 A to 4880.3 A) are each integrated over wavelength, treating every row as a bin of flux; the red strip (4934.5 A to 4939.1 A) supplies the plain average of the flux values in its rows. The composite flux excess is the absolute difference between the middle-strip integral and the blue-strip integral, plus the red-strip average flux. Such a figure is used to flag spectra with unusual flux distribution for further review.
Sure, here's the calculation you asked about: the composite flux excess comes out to 10.3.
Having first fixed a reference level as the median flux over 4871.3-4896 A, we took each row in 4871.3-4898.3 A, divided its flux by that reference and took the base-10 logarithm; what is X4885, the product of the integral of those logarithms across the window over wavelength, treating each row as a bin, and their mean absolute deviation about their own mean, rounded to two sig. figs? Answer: 0.0046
